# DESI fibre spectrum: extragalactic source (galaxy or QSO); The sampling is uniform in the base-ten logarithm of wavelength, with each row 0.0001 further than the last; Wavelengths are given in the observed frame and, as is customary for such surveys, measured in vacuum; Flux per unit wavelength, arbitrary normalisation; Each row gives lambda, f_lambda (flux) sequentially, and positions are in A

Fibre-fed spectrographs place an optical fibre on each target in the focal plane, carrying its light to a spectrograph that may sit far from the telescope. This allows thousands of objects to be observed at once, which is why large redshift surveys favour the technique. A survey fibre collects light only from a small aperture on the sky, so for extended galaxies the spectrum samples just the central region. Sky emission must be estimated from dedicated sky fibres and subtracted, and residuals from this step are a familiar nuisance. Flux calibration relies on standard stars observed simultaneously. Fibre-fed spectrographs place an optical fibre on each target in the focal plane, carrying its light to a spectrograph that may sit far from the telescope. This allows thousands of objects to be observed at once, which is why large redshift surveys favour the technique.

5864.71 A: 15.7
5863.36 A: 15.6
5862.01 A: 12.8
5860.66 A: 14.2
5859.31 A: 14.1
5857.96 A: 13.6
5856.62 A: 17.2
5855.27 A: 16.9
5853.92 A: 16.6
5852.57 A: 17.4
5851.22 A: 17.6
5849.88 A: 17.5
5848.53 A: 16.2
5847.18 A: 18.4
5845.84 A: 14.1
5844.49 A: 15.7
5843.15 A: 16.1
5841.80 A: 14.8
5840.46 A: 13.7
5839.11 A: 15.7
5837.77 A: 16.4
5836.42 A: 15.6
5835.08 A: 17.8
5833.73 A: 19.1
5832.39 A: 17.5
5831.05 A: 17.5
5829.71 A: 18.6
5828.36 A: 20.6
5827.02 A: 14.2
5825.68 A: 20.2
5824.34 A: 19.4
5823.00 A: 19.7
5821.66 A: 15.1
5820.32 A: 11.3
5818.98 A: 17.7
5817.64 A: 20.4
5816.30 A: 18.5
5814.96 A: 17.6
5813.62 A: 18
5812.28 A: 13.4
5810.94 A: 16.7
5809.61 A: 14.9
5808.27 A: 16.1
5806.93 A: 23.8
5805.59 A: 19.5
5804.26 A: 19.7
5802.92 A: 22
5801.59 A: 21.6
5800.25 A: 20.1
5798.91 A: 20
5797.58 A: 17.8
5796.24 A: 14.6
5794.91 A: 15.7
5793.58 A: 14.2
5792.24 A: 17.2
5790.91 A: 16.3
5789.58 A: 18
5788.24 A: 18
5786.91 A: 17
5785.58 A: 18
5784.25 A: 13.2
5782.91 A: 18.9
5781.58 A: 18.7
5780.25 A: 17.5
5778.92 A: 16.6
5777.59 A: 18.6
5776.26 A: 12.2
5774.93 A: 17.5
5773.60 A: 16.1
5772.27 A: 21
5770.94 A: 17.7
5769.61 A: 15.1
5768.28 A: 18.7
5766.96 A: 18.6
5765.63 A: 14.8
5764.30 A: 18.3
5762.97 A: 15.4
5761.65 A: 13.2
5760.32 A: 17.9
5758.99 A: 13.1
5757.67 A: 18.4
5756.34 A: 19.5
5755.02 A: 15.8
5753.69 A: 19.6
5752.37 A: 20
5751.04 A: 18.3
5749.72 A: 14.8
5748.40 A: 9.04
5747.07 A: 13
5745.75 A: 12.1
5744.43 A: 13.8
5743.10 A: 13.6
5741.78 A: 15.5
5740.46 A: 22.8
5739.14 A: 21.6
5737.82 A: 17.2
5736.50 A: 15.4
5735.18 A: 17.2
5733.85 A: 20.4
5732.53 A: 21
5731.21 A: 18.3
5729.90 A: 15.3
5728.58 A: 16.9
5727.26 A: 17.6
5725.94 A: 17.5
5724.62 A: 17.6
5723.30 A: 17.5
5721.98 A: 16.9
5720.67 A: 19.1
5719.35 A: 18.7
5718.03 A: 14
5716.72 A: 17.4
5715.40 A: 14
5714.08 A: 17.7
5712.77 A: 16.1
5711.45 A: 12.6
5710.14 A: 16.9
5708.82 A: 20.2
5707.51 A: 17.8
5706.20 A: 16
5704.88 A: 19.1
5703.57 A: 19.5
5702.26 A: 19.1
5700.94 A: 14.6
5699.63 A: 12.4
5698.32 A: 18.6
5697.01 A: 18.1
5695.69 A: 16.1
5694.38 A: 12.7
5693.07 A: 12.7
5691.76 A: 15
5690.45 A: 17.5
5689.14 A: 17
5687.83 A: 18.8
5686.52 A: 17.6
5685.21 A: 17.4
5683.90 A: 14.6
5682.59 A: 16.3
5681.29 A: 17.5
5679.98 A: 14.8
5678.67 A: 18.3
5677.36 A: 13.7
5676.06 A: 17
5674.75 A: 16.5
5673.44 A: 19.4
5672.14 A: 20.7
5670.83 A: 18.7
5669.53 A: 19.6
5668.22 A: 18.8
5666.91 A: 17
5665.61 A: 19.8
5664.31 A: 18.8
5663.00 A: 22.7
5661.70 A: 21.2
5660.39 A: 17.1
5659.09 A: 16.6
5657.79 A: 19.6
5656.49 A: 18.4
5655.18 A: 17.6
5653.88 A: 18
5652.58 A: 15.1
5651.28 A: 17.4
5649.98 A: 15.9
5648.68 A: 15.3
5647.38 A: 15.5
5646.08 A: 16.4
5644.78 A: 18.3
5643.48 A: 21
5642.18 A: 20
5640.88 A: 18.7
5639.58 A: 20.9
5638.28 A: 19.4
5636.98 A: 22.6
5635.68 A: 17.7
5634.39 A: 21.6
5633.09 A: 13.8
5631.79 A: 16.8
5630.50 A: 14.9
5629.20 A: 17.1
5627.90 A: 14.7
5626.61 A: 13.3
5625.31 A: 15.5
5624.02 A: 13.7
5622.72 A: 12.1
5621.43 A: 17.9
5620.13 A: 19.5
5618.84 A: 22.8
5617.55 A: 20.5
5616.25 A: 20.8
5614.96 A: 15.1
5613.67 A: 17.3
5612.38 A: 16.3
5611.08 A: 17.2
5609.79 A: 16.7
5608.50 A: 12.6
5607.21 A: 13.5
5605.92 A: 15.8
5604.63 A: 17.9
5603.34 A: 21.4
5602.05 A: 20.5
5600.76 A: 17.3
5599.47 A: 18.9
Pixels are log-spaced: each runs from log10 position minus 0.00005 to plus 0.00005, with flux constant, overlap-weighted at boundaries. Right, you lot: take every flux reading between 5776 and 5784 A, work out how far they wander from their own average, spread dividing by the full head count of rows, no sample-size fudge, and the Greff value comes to 2.3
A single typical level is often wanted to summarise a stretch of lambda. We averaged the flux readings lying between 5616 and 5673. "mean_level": 18.0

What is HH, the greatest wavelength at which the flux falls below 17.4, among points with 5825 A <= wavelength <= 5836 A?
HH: 5827.02 A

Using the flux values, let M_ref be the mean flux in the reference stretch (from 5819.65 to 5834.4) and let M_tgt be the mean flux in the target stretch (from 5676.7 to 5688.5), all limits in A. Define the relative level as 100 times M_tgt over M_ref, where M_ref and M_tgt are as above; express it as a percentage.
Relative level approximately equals 94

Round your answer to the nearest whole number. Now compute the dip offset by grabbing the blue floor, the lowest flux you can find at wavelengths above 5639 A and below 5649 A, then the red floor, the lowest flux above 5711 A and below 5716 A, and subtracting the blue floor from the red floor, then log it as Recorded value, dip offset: -3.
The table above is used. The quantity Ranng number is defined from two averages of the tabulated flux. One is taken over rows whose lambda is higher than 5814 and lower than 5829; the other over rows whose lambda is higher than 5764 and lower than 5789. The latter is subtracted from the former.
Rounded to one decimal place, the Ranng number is 0.5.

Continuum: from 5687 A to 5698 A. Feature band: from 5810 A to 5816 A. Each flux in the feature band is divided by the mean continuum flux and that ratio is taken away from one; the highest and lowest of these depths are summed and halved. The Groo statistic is 0.02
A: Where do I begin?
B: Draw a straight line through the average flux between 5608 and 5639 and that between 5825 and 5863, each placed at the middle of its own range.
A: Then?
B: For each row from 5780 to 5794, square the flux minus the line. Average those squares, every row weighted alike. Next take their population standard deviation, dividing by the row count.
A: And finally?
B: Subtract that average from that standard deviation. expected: 0.2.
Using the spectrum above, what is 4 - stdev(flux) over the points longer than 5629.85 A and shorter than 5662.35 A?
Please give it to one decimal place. 1.7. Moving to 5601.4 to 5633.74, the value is 1.1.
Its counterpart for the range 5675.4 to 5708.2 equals 1.9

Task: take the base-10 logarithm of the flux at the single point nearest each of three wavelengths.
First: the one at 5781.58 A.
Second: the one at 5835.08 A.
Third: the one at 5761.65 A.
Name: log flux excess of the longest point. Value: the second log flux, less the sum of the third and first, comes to -1.14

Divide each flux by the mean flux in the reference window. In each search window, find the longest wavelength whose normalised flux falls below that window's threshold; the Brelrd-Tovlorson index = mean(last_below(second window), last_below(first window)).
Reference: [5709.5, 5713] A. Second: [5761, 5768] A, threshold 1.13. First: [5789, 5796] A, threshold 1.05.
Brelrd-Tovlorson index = 5780.3 A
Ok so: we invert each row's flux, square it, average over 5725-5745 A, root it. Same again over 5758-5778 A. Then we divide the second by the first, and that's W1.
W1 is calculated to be 1.07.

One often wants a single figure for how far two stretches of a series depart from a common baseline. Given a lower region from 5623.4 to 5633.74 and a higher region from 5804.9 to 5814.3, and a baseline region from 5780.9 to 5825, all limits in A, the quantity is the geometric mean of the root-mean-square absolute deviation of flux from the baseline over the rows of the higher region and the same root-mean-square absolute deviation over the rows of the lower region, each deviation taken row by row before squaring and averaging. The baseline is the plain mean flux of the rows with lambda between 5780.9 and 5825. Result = 3.08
